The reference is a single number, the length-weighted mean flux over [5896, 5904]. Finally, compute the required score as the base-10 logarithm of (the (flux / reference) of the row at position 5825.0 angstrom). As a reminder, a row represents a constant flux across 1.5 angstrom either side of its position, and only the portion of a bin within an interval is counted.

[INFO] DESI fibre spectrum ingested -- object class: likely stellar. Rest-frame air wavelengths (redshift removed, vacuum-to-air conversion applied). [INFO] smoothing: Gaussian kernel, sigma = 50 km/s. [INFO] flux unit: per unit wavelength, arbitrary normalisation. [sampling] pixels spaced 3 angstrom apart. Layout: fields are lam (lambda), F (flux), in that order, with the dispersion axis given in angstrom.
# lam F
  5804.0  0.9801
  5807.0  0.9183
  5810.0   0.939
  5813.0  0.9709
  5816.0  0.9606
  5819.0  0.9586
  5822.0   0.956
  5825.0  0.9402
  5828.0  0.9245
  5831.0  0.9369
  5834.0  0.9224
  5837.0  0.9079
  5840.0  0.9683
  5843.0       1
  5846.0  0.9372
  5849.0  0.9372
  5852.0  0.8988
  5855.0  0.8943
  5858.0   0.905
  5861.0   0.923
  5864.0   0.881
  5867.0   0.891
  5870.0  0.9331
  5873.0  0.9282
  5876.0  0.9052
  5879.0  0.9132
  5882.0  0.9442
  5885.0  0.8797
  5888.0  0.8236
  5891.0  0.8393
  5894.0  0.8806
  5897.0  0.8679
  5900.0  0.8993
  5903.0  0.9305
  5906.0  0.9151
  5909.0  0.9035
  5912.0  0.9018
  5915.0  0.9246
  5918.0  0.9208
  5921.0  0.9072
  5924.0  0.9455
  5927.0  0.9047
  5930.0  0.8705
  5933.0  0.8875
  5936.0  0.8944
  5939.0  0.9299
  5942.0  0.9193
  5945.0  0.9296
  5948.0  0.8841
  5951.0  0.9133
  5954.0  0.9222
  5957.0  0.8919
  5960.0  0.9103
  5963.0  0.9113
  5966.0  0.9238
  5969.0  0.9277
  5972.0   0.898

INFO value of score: 0.019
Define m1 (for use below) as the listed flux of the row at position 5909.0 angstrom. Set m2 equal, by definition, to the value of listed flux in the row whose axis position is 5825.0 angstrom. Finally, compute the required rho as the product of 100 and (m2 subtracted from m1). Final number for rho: -3.7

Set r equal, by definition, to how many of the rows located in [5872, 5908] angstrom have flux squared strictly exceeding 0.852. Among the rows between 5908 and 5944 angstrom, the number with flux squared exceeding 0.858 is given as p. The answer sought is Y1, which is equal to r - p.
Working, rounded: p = 2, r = 3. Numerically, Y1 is 1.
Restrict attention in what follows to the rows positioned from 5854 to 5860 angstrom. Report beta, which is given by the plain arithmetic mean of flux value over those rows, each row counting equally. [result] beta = 0.900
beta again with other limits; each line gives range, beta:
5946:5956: 0.907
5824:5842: 0.933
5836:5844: 0.959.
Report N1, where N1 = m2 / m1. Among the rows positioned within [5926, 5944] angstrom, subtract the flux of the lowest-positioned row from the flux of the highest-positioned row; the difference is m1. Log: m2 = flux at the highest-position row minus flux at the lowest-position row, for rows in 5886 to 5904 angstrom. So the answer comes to 7.3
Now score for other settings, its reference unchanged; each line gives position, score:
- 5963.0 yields 0.006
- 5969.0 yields 0.014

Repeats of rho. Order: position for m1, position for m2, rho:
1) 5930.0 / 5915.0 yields -5.4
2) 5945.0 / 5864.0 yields 4.9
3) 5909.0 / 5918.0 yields -1.7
